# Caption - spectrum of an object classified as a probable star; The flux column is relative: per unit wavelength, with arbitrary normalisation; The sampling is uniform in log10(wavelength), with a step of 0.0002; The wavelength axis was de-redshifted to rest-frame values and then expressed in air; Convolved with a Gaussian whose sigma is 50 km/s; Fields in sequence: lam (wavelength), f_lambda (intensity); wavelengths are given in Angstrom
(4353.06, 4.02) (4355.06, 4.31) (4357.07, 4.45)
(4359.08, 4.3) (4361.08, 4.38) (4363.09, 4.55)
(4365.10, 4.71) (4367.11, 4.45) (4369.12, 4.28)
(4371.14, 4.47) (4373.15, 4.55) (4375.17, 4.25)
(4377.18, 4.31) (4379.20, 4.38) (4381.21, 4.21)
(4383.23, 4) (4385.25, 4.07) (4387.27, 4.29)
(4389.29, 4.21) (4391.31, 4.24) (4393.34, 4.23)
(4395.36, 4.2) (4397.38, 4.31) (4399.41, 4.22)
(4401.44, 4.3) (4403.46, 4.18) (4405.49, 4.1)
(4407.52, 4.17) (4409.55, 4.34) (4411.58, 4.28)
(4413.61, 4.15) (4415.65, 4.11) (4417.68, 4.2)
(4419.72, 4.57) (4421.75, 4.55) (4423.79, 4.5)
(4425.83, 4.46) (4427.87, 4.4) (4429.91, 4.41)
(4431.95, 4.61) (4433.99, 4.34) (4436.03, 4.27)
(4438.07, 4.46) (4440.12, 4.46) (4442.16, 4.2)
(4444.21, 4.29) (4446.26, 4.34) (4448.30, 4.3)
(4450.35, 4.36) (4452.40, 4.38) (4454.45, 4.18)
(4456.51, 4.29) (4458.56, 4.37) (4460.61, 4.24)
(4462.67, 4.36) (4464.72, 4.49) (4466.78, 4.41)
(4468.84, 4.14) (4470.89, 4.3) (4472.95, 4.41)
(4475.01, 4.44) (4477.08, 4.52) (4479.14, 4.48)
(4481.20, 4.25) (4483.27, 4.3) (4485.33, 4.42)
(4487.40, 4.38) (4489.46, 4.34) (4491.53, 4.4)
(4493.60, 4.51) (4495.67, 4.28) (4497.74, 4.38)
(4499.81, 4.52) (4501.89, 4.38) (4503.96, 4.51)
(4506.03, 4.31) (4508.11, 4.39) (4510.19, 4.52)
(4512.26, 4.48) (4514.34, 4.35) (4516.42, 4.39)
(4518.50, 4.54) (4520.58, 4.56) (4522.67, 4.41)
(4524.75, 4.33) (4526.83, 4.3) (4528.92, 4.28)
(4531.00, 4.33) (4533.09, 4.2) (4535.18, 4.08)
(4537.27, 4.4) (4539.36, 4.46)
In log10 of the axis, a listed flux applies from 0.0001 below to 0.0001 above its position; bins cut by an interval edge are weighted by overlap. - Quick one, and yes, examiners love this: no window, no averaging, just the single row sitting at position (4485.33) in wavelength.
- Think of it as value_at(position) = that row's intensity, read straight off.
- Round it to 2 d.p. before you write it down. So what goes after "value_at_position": 4.42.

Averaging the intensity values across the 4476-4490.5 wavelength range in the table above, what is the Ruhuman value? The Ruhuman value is 4.38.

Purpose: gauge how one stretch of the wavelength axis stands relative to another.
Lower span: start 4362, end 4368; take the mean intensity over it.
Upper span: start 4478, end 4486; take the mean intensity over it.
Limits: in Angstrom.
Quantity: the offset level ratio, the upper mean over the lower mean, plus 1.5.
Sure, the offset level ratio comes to 2.455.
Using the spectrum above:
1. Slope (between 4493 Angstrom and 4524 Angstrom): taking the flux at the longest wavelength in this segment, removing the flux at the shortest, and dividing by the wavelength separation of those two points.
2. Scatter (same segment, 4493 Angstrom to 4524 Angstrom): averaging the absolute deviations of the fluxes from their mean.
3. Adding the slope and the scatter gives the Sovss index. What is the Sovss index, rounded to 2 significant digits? 0.076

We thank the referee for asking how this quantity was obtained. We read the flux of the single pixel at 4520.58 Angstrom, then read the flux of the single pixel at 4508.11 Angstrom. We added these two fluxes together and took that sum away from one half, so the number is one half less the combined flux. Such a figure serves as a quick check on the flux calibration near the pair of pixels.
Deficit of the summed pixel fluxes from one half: -8.45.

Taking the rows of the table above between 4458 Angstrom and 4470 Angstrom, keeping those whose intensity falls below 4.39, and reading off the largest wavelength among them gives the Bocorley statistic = 4468.84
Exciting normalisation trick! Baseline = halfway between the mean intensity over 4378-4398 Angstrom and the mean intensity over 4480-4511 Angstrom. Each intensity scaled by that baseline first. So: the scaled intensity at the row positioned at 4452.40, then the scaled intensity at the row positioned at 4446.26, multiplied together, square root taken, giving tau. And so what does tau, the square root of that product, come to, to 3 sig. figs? 1.01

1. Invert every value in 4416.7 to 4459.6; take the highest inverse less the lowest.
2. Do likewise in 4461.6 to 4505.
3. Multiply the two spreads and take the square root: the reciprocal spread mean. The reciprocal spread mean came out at 0.0213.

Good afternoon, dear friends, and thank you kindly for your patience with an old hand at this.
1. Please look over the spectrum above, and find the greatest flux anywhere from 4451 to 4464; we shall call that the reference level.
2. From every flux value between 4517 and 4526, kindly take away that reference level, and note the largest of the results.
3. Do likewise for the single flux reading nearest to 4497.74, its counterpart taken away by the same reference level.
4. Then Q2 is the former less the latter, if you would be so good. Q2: 0.18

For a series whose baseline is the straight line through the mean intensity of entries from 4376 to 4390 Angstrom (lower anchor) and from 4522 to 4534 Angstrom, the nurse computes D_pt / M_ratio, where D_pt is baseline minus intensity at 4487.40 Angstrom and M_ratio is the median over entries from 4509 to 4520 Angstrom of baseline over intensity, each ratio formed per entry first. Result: -0.10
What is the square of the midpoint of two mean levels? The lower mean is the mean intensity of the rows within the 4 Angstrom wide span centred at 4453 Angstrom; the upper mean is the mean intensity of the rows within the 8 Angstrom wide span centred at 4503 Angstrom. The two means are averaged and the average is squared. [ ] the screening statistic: 19.0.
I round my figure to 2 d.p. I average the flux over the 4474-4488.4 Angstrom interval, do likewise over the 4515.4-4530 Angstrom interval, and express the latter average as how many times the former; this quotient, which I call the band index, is 1.00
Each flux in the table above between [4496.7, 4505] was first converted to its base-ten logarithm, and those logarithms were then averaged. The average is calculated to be 0.648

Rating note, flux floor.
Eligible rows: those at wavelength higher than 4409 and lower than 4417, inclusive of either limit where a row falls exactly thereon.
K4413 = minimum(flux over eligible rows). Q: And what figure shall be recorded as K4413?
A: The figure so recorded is 4.11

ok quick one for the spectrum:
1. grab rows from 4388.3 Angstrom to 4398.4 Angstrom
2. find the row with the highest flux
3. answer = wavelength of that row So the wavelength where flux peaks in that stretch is 4397.38 Angstrom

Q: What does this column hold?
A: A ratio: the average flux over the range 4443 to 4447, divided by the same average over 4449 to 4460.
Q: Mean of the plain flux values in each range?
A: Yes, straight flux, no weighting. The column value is 1.00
